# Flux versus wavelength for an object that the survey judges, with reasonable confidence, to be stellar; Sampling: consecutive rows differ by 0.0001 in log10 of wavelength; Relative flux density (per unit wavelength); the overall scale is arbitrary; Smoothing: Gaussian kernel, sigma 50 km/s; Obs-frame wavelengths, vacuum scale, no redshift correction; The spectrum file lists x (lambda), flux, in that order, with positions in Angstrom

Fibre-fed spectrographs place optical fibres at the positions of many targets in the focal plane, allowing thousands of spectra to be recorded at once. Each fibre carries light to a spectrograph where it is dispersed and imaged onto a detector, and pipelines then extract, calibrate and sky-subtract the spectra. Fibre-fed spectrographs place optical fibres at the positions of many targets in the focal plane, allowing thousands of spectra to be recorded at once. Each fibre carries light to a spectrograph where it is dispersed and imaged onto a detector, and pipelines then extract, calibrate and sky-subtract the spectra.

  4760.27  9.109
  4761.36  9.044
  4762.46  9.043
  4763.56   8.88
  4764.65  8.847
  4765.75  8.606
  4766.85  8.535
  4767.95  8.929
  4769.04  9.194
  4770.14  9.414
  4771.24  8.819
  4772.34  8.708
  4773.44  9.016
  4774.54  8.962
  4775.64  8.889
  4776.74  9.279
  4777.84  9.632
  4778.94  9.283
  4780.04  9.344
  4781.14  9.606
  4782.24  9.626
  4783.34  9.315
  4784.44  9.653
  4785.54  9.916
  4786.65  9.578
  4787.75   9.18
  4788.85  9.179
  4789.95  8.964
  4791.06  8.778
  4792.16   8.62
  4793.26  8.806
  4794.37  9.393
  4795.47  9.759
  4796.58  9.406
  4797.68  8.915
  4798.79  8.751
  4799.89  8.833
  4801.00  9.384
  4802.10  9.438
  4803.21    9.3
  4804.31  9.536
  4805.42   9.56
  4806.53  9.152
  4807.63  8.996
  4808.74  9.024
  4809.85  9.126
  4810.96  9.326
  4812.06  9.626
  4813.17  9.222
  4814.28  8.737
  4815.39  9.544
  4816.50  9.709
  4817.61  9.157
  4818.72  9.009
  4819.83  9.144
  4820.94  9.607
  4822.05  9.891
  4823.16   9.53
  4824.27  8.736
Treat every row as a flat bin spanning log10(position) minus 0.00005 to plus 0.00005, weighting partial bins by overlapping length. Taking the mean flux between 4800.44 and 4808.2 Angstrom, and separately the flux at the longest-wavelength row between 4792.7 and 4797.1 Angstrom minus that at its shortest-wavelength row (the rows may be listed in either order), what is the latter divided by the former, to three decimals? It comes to 0.064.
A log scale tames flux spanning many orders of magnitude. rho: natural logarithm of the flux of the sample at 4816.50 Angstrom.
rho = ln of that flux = 2.27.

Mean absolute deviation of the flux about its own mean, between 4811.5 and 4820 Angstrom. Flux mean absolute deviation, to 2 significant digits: 0.27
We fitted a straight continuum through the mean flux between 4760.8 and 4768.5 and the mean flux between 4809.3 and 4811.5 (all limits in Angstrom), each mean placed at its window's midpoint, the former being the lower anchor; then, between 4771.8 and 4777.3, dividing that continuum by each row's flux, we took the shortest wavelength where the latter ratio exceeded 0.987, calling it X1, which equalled 4772.34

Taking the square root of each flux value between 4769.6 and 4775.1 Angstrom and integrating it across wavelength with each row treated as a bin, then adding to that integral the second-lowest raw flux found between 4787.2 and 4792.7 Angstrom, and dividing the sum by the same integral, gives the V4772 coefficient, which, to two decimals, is 1.53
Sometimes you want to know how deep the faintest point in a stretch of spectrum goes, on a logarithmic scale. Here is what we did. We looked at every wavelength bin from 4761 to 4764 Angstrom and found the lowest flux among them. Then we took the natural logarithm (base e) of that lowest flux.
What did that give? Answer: 2.18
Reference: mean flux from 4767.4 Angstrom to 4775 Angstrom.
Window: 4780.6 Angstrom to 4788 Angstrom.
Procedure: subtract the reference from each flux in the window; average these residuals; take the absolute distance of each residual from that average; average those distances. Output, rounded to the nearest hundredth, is 0.17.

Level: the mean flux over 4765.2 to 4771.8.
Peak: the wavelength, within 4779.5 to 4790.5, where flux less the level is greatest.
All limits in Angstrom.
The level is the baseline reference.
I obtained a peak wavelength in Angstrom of 4785.54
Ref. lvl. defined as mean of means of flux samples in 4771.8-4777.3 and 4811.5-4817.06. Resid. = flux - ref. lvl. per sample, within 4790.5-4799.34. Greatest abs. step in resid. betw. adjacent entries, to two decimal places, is 0.59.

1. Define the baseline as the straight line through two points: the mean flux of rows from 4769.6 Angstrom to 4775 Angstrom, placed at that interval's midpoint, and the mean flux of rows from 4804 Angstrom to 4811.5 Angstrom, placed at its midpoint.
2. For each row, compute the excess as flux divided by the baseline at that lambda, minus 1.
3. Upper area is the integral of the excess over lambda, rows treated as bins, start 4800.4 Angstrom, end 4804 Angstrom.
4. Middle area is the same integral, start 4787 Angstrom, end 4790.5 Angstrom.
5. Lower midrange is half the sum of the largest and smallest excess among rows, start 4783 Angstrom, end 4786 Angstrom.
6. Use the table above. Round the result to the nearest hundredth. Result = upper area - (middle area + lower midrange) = 0.00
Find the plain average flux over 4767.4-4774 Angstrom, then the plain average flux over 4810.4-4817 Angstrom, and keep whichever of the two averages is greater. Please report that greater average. 9.36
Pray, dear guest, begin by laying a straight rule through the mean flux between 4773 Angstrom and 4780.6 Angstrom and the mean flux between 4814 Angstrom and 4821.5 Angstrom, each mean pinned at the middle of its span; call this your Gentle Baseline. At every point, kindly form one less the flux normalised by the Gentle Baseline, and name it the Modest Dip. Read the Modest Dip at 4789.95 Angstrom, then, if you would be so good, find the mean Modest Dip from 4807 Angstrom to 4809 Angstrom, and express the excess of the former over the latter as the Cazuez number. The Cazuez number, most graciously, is 0.00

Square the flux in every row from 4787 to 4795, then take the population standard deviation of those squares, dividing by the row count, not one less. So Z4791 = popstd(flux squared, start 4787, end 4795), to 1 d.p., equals 4.6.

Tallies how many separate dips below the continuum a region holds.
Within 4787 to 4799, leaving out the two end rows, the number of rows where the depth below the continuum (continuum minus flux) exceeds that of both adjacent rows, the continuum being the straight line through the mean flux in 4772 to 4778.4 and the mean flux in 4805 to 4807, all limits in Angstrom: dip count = 1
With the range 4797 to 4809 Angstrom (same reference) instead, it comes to 3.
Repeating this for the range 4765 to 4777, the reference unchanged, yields 3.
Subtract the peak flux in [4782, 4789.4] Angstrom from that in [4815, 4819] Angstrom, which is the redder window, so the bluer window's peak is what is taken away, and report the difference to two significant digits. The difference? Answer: -0.21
